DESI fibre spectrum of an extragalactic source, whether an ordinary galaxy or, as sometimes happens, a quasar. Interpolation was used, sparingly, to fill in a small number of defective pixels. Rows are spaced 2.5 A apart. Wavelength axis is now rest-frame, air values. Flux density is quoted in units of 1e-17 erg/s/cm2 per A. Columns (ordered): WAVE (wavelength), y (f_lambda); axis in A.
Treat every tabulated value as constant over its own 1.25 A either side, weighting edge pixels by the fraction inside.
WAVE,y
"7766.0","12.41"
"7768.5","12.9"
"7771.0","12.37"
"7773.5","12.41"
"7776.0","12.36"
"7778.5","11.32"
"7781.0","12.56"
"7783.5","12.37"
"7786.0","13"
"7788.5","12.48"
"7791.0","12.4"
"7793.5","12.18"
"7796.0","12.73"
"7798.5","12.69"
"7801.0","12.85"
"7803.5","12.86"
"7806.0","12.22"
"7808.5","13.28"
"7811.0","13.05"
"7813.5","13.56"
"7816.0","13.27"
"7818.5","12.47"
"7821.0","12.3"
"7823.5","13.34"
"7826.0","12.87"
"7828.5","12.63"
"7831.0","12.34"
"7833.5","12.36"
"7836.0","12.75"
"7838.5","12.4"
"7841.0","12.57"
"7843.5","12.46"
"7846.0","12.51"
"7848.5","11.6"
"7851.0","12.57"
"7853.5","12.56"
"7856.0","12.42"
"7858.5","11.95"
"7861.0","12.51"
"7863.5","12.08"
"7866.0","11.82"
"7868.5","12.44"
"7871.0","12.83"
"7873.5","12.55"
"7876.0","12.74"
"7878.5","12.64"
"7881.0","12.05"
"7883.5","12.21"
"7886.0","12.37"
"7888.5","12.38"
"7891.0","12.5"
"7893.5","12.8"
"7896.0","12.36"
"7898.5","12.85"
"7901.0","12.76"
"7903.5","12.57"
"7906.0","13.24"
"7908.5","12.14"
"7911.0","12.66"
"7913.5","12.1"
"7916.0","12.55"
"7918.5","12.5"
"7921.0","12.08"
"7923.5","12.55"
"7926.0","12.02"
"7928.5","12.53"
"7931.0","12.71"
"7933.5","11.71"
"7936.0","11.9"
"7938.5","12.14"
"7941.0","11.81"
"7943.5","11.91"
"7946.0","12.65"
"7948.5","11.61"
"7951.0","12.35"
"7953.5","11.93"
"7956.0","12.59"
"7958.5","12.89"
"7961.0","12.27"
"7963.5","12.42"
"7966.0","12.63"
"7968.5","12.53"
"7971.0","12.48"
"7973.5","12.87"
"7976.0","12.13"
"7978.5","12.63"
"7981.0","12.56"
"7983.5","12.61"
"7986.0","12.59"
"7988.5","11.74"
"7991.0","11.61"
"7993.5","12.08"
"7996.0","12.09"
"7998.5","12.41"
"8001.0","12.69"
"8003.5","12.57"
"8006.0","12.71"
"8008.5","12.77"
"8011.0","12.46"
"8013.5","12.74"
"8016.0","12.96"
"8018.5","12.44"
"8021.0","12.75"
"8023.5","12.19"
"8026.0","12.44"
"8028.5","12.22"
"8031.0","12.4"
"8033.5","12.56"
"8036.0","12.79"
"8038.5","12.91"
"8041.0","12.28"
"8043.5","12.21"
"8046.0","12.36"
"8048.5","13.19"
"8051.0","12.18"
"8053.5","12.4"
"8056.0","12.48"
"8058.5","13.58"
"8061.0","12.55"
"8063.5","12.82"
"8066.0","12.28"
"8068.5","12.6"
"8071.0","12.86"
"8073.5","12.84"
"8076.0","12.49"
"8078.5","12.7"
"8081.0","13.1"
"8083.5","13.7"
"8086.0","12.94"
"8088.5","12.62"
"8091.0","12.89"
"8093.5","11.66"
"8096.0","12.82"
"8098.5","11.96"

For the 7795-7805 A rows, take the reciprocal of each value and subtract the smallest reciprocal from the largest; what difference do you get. 0.0010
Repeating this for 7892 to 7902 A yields 0.0031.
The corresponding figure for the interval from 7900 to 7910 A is 0.0068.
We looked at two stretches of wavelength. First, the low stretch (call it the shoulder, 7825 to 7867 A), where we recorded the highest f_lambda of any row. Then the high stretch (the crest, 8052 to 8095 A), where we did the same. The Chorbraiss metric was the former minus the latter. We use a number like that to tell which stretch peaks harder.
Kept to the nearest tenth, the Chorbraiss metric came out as -0.8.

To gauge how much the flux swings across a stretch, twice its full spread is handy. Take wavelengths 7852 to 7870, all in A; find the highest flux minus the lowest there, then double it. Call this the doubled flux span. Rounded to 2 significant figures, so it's 1.5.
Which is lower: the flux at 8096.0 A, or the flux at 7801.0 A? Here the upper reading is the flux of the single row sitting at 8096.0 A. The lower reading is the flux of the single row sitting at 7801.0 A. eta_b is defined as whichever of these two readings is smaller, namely 12.8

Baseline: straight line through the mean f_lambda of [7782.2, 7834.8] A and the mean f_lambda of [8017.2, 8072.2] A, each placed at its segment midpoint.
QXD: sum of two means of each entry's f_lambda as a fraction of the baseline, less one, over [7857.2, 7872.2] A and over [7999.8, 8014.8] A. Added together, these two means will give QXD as -0.028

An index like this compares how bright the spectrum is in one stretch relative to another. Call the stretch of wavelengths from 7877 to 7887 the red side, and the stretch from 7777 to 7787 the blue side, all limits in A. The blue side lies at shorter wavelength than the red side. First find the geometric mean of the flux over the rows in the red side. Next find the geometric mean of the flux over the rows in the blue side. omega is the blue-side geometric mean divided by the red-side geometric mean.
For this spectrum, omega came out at 1.00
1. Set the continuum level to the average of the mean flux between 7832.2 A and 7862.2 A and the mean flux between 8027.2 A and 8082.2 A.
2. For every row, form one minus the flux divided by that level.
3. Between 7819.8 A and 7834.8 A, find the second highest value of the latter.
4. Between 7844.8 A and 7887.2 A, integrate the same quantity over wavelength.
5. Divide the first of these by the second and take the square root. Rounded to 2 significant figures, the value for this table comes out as 0.16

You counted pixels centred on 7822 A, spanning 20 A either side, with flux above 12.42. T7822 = 11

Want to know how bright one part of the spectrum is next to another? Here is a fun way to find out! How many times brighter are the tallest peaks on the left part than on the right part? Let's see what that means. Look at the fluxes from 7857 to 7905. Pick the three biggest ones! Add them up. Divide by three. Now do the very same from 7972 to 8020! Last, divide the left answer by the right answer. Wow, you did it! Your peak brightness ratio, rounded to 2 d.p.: 1.00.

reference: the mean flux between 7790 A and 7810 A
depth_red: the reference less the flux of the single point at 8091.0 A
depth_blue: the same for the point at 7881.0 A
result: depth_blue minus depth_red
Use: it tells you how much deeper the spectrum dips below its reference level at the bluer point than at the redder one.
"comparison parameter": 0.84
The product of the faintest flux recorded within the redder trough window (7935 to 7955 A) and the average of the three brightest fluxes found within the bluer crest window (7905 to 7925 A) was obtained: 149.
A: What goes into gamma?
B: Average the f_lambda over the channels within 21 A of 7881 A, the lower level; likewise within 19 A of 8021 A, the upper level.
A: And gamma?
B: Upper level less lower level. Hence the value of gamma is 0.1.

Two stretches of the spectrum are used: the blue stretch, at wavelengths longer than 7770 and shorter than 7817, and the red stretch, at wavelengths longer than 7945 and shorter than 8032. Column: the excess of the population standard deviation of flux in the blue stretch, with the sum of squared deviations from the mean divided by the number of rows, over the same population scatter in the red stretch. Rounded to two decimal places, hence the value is 0.15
